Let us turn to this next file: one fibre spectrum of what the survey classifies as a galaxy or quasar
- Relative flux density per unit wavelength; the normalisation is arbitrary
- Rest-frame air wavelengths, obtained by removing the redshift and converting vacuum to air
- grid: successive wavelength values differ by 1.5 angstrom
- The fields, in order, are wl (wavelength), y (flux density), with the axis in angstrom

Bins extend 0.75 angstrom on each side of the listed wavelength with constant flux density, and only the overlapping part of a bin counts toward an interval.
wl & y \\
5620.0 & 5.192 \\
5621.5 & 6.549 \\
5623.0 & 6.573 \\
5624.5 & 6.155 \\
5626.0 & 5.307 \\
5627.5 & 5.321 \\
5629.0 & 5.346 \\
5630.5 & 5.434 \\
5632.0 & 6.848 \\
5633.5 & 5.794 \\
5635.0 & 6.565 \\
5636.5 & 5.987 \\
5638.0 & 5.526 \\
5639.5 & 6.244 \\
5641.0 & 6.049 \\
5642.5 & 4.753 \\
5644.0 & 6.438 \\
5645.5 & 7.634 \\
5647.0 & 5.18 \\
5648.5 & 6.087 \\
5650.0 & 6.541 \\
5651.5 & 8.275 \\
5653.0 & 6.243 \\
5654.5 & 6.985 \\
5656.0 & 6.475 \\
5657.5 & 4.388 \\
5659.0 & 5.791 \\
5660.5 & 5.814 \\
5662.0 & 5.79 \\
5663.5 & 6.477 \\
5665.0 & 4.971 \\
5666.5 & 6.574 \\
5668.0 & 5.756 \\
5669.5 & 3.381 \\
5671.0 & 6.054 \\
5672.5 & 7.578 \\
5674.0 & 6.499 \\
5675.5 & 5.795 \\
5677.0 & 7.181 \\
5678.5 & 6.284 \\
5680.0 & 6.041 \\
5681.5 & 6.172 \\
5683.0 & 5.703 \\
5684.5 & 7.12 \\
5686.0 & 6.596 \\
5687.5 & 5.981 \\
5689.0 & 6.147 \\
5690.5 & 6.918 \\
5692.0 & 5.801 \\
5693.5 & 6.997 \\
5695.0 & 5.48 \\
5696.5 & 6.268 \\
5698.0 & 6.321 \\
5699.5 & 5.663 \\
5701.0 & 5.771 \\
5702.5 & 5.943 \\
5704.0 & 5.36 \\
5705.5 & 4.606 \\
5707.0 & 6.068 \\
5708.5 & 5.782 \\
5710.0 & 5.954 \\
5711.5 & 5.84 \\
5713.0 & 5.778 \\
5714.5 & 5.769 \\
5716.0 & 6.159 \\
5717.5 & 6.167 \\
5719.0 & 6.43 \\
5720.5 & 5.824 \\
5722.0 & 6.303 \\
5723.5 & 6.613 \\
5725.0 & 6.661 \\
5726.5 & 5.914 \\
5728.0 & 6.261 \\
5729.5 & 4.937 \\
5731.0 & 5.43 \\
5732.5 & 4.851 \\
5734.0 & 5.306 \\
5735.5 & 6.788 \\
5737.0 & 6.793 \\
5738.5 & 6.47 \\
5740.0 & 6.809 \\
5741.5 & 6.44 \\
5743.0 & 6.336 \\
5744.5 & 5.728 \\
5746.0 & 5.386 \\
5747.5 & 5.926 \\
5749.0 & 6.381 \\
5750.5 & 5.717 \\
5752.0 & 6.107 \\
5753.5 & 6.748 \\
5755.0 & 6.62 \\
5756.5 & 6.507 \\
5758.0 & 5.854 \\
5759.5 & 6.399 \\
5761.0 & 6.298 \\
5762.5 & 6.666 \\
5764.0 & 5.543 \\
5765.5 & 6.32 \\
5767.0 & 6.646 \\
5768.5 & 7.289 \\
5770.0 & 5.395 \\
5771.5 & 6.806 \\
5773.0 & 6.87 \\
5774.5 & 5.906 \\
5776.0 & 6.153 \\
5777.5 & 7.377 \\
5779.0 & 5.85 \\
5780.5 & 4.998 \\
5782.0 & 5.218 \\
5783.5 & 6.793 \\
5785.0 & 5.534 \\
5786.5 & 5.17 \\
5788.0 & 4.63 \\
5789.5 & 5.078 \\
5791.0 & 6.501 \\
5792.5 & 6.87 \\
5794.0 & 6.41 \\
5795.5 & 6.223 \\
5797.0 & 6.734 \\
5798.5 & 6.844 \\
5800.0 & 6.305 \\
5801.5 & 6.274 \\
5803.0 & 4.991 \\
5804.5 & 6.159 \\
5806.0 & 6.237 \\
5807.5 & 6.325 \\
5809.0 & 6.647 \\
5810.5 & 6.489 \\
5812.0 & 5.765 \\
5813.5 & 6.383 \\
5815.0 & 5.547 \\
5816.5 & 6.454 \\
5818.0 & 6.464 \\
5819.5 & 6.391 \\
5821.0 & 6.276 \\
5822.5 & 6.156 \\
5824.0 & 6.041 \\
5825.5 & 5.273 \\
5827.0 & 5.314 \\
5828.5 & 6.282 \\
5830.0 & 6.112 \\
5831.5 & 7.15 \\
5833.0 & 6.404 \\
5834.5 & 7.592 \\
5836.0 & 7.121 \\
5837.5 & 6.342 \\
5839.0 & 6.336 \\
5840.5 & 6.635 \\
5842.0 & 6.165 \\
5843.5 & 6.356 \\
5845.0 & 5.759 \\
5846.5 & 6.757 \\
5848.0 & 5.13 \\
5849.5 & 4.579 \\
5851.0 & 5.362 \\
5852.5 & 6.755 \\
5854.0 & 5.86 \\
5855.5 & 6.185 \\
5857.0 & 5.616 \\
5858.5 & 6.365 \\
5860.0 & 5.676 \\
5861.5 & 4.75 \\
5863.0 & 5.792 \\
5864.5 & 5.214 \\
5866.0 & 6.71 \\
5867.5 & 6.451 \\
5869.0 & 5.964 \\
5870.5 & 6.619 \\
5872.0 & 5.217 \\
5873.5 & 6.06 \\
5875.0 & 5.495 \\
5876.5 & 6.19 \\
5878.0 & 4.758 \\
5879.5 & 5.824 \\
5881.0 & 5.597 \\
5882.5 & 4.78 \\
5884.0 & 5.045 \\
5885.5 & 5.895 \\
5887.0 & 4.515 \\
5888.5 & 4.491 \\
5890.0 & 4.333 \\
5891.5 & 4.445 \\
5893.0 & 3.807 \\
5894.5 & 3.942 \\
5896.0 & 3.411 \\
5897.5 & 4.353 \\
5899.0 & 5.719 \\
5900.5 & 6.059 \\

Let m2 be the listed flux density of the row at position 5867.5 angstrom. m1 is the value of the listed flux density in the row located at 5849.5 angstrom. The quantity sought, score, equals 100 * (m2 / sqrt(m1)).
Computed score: 301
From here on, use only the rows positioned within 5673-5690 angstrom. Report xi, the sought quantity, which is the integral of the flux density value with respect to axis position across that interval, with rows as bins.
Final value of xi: 108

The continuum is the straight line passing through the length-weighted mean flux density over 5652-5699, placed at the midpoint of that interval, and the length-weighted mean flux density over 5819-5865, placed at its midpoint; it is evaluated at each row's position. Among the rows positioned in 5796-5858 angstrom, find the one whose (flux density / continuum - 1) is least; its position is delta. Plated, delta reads 5849.5 angstrom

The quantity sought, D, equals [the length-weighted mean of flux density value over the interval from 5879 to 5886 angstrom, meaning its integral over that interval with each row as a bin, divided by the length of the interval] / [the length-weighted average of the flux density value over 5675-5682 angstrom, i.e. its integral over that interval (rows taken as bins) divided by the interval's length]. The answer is 0.85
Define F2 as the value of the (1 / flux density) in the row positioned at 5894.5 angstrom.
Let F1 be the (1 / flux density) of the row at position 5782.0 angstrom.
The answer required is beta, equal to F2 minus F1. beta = 0.06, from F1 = 0.19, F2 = 0.254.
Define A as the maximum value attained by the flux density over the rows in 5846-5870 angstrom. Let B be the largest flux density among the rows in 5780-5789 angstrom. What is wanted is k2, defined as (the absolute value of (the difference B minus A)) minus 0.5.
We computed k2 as -0.5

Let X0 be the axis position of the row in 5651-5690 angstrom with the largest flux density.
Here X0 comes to 5651.5 angstrom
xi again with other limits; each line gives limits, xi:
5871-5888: 92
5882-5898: 71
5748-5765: 106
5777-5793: 92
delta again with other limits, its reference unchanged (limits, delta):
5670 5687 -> 5683.0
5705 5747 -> 5705.5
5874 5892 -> 5890.0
